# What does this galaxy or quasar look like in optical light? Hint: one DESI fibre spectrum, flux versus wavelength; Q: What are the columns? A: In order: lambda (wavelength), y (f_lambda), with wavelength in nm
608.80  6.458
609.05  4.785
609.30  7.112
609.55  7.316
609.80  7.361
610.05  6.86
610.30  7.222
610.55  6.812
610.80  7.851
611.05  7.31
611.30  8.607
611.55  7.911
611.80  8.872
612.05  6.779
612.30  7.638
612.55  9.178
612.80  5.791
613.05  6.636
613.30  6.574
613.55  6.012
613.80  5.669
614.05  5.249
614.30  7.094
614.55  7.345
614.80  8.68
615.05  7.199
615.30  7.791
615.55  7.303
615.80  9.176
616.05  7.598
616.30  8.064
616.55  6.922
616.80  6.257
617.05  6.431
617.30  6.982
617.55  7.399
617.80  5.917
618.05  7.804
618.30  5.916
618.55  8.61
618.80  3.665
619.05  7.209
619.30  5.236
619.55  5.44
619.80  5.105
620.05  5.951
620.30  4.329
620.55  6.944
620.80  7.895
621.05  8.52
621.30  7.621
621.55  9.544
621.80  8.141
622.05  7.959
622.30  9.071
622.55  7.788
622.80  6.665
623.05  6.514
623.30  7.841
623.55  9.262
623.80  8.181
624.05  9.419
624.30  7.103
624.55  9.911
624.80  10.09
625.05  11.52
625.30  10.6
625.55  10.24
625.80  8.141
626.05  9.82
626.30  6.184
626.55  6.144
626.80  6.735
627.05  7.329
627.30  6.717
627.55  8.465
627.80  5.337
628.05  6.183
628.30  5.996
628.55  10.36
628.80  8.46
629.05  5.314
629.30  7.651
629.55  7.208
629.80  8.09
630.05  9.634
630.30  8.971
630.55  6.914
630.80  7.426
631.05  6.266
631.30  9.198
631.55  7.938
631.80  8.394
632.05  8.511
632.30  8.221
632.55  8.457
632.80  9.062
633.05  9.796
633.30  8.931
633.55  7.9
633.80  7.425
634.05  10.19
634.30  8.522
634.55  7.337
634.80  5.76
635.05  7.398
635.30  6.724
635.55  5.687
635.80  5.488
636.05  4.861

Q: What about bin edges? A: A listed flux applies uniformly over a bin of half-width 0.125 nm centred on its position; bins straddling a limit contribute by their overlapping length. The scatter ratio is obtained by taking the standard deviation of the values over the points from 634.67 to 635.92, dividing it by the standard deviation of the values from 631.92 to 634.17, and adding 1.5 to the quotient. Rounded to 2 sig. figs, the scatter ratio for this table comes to 2.4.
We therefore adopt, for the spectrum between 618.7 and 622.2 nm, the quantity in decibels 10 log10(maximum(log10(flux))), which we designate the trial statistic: -0.09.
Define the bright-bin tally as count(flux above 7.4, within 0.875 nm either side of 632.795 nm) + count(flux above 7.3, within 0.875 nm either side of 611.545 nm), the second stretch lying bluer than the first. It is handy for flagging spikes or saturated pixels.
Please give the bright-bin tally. 13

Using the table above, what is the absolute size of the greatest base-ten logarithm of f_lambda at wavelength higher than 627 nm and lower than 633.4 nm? 1.02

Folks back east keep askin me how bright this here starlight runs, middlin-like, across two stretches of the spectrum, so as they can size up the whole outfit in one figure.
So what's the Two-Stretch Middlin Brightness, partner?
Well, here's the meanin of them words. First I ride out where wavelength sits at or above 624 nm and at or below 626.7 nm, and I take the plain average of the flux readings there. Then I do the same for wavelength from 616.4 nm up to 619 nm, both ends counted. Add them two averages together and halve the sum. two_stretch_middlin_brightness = 7.8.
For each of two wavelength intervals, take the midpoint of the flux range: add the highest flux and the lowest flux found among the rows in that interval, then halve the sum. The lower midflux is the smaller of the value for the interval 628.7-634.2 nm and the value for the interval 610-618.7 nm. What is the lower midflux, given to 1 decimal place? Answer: 7.2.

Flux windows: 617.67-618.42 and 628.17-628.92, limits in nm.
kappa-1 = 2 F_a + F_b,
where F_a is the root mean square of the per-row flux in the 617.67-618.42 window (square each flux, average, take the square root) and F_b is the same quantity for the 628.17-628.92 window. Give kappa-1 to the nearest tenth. 21.7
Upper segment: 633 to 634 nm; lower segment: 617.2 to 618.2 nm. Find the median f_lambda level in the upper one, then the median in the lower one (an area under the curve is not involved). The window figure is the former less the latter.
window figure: 1.2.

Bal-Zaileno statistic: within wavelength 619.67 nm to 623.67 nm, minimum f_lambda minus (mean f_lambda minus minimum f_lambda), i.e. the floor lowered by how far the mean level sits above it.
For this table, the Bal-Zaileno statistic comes 1.2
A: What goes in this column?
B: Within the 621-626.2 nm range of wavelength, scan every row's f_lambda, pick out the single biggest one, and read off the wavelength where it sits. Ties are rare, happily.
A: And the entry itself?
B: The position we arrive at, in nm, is 625.05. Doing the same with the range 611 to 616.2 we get 612.55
